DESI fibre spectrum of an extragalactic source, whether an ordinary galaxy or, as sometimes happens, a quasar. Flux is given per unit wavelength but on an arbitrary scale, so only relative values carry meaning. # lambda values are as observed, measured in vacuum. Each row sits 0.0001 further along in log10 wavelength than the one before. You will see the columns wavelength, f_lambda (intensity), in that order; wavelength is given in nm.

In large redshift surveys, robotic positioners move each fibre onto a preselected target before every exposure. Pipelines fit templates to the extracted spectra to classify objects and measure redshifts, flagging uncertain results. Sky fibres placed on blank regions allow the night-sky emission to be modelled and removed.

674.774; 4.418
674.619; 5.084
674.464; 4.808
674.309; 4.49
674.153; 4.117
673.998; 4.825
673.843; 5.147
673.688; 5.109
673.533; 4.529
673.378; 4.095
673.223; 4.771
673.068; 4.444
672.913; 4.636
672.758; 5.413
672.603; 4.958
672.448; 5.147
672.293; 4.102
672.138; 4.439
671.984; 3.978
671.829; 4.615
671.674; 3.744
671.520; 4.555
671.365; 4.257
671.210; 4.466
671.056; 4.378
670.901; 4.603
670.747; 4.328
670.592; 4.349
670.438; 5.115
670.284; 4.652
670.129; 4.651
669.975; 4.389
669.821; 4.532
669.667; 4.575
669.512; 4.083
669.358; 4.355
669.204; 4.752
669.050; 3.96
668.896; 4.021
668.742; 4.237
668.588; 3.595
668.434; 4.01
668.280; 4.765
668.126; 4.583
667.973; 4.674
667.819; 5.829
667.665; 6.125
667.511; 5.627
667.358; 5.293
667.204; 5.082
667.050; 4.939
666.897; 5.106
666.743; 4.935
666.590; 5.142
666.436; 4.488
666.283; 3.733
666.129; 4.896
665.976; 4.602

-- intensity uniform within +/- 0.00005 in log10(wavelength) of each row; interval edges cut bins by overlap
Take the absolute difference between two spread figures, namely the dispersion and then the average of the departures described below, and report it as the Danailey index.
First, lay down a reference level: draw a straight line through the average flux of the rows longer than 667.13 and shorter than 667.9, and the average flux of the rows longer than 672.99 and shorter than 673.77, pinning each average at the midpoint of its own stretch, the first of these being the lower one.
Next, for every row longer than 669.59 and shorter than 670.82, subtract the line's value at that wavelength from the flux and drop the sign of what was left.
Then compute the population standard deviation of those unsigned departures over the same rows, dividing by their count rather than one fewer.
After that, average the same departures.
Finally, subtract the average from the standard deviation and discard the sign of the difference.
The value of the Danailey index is 0.33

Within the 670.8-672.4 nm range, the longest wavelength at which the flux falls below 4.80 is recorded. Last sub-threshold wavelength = 672.293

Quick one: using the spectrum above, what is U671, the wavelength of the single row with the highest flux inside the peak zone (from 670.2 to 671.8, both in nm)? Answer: 670.438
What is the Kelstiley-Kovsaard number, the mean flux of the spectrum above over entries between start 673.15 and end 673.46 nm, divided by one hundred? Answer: 0.0443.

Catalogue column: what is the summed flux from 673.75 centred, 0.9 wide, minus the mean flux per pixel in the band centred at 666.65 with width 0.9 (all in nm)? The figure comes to 23.1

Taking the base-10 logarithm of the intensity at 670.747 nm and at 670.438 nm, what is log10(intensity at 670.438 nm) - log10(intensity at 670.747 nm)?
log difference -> 0.07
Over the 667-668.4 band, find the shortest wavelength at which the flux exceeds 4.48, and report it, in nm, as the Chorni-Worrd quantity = 667.050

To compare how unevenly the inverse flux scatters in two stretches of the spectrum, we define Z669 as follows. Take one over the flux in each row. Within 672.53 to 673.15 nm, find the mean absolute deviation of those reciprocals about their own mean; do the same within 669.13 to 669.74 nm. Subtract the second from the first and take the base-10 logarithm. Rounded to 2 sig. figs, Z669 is -2.7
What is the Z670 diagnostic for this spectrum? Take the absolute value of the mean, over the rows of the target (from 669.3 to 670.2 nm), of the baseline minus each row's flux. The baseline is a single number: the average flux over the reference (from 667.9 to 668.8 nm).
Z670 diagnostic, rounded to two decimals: 0.12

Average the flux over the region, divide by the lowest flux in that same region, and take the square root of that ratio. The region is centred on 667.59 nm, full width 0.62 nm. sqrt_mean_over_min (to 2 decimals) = 1.04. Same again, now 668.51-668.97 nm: 1.05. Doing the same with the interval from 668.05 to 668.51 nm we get 1.05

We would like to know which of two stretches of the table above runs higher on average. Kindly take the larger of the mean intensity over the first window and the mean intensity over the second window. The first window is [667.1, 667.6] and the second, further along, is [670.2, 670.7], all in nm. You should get 5.3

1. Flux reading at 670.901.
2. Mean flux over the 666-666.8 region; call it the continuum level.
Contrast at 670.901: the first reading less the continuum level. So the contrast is 0.0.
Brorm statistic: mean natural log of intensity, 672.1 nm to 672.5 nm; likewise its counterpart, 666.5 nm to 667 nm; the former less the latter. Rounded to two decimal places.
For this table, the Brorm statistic -0.11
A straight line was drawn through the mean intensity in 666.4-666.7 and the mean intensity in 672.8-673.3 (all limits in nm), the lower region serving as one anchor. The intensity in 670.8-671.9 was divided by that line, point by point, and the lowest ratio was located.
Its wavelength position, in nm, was 671.674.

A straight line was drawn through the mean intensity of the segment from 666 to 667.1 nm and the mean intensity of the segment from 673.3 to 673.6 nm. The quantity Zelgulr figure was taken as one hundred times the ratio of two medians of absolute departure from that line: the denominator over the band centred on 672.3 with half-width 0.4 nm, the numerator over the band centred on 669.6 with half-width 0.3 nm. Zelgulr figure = 28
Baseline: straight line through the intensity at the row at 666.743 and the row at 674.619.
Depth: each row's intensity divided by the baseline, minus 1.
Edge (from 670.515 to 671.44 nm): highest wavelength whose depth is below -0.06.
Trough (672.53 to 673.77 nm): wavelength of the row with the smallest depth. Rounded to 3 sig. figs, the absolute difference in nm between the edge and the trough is 2.01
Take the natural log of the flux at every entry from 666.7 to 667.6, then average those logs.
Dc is 1.64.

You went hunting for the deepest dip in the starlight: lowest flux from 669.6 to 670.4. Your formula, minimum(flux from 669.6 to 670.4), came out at 4.389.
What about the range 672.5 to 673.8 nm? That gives 4.095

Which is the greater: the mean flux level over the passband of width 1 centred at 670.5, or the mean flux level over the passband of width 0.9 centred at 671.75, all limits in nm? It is 4.6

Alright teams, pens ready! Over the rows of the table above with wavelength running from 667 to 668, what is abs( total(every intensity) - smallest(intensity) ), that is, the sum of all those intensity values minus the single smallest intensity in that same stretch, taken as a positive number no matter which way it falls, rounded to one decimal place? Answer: 32.9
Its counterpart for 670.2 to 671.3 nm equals 27.6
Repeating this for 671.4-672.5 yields 26.8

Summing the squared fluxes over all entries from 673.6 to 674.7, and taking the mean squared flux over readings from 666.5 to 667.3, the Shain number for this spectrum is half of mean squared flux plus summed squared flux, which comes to 94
